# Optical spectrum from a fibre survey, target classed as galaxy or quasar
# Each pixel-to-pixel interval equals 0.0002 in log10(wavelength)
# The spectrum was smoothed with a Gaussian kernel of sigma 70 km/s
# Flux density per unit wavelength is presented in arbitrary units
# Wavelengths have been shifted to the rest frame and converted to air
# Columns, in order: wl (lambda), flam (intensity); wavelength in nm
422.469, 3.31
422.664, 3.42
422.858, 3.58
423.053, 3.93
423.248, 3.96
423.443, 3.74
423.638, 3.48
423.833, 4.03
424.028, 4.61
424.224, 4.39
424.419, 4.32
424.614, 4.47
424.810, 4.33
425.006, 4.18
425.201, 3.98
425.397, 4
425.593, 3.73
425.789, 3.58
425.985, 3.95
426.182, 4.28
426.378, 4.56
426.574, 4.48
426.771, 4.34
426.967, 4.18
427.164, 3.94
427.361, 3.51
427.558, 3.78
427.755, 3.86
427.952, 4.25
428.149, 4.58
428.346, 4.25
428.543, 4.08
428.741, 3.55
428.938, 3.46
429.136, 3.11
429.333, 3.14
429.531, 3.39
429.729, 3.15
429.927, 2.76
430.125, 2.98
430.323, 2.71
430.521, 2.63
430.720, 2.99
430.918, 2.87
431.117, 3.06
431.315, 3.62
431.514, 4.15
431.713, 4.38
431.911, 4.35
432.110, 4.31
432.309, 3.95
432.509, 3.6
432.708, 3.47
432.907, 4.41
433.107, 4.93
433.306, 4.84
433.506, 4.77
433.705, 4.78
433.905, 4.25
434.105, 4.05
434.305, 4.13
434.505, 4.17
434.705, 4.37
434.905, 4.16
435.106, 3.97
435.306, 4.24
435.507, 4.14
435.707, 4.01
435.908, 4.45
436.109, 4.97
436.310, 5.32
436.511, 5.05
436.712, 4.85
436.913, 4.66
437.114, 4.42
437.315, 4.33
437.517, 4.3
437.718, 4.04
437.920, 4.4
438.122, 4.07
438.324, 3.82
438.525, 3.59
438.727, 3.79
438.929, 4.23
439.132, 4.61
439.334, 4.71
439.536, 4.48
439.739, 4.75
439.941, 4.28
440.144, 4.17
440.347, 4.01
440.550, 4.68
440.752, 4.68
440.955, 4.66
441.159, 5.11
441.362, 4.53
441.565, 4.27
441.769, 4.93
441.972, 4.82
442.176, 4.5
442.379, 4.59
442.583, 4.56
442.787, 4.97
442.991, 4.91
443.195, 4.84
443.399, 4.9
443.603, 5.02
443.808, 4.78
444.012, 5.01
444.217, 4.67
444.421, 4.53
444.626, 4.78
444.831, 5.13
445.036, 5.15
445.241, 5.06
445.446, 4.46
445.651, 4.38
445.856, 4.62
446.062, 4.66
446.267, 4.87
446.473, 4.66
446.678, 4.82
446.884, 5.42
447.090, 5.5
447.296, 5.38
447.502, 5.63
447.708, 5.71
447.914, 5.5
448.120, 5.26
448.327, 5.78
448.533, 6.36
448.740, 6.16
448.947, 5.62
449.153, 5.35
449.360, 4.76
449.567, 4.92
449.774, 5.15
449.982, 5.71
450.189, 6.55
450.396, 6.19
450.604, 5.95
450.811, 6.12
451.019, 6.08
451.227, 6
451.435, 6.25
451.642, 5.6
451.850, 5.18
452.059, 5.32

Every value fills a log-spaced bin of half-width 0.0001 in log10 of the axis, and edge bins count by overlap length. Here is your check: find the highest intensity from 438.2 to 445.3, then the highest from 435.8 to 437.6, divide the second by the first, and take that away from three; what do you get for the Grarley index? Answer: 1.97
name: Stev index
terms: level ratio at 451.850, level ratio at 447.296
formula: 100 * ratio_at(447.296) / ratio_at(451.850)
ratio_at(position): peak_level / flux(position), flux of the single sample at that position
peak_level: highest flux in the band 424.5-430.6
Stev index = 96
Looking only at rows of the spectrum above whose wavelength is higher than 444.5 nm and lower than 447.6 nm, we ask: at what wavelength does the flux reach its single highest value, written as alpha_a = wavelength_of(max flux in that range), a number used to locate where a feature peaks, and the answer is 447.502 nm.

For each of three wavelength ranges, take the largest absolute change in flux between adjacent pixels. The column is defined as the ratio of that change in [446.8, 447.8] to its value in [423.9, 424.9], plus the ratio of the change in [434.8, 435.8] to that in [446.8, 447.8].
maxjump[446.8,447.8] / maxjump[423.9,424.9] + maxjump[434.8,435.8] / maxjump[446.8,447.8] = 2.22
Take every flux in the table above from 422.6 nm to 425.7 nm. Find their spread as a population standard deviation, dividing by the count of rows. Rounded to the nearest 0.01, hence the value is 0.35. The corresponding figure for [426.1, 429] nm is 0.36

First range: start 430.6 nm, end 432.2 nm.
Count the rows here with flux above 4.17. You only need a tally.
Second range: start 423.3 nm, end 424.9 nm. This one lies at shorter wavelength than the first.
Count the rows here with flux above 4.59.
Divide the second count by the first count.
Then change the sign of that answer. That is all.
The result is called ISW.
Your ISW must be -0.33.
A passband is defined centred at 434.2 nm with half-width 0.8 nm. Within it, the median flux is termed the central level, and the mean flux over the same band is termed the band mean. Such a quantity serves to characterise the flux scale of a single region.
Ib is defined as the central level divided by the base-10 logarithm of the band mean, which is 6.61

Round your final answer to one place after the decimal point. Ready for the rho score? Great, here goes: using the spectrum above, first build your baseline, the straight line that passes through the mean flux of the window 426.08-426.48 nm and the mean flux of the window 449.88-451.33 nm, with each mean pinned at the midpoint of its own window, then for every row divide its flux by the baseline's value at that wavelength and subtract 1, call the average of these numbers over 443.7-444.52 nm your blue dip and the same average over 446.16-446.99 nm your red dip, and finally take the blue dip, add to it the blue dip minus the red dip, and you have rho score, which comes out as -0.2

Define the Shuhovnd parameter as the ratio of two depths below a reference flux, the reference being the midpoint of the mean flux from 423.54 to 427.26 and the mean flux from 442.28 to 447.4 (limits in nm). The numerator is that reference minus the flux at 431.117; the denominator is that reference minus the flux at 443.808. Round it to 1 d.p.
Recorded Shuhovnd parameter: -5.3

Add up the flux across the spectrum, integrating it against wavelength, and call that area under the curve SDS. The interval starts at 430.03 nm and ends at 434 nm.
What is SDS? 15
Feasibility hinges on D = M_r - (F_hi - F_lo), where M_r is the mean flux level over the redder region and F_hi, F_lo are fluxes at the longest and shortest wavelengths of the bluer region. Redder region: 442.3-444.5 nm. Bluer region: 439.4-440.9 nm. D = 4.6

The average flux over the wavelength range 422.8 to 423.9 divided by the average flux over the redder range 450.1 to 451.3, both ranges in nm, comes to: 0.62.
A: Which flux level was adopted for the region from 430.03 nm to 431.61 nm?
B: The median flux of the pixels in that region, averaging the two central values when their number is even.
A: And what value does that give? 3.0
